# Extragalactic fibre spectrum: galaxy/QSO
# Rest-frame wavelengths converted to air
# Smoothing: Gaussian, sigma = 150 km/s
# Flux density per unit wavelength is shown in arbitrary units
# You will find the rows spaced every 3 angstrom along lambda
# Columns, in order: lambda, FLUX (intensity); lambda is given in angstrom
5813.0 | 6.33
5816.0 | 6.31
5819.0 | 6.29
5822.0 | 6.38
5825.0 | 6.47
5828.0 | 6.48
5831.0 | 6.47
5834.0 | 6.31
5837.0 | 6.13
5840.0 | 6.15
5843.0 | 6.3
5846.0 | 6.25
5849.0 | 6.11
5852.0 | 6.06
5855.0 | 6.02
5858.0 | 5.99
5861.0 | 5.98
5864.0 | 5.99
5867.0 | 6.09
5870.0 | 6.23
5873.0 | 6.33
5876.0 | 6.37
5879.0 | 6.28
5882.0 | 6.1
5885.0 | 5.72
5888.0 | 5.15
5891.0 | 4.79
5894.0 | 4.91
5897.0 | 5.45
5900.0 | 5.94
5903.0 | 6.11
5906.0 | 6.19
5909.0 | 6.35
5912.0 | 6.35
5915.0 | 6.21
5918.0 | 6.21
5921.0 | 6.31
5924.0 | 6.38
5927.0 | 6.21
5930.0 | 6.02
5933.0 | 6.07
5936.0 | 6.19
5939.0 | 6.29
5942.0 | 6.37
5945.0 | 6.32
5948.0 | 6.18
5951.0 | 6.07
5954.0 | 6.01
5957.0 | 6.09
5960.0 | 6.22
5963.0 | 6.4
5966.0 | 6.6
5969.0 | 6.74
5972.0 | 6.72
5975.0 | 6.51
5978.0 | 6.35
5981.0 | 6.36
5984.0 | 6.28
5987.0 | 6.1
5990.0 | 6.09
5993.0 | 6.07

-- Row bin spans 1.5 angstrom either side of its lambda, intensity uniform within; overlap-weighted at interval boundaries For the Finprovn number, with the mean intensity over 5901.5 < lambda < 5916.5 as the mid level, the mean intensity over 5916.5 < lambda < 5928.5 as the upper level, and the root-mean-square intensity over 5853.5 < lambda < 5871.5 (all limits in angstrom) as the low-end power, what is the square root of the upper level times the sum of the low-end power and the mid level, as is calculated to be 8.78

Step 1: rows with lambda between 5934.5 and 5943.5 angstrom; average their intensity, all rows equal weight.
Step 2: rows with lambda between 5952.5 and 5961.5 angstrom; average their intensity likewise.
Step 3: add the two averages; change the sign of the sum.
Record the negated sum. -12.4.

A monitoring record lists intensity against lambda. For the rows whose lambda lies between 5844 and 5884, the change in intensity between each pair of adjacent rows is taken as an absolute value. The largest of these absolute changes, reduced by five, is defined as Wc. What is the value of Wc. -4.82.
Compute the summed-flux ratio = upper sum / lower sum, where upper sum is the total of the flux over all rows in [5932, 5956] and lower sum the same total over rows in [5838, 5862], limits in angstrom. 1.01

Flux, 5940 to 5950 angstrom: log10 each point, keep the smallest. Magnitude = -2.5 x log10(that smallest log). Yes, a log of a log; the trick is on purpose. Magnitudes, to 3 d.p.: 0.255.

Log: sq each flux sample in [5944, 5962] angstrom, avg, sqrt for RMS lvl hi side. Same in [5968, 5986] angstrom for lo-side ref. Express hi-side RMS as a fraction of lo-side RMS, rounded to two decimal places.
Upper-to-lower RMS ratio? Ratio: 0.95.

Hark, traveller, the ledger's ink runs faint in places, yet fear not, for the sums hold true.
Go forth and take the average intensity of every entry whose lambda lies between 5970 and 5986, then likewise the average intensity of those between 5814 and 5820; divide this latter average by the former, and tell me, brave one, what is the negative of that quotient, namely -0.98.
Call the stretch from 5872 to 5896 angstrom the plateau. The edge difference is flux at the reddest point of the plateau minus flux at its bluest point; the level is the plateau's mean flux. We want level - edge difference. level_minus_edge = 7.1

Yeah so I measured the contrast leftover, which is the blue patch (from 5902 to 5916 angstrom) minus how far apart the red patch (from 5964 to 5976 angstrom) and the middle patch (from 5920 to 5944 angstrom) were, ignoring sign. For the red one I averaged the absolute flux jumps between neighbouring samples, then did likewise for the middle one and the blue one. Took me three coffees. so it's 0.08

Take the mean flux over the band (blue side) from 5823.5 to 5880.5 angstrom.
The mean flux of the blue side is 6.21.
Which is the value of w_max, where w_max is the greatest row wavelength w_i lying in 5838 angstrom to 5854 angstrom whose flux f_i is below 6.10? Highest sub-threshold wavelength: 5852.0 angstrom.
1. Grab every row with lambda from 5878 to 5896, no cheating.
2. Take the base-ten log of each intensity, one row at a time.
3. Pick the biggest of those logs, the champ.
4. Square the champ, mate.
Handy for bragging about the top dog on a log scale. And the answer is 0.637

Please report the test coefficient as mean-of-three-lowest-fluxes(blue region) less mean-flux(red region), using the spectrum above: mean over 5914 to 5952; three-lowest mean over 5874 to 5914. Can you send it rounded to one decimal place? -1.3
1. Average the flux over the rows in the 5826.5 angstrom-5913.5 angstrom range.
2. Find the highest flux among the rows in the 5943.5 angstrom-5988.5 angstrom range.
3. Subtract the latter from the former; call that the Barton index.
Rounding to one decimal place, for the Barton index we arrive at -0.7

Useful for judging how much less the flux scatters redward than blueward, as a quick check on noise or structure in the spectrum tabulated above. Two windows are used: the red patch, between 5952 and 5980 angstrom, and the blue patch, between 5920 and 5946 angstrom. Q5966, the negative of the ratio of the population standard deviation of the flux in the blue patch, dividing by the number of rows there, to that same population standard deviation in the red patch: -0.49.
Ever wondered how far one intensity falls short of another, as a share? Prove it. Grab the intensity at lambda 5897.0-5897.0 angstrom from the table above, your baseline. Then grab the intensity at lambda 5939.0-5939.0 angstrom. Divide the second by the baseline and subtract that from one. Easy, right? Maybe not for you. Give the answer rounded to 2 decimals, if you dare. -0.15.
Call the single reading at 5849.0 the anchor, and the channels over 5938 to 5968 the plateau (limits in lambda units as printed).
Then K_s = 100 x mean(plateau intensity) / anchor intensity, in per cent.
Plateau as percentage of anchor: 102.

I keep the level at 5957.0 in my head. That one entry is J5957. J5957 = 6.09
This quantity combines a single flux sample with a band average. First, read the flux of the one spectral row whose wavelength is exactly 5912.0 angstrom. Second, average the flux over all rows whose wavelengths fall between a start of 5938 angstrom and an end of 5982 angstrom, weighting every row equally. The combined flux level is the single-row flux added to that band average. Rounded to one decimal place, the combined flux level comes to 12.7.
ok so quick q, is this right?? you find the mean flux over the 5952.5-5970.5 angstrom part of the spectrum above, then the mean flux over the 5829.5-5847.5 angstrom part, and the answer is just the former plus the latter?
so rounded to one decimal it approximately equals 12.6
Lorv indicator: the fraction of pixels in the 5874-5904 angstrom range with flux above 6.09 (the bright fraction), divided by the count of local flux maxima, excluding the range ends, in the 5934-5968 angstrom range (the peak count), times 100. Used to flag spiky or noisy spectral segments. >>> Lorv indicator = 40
